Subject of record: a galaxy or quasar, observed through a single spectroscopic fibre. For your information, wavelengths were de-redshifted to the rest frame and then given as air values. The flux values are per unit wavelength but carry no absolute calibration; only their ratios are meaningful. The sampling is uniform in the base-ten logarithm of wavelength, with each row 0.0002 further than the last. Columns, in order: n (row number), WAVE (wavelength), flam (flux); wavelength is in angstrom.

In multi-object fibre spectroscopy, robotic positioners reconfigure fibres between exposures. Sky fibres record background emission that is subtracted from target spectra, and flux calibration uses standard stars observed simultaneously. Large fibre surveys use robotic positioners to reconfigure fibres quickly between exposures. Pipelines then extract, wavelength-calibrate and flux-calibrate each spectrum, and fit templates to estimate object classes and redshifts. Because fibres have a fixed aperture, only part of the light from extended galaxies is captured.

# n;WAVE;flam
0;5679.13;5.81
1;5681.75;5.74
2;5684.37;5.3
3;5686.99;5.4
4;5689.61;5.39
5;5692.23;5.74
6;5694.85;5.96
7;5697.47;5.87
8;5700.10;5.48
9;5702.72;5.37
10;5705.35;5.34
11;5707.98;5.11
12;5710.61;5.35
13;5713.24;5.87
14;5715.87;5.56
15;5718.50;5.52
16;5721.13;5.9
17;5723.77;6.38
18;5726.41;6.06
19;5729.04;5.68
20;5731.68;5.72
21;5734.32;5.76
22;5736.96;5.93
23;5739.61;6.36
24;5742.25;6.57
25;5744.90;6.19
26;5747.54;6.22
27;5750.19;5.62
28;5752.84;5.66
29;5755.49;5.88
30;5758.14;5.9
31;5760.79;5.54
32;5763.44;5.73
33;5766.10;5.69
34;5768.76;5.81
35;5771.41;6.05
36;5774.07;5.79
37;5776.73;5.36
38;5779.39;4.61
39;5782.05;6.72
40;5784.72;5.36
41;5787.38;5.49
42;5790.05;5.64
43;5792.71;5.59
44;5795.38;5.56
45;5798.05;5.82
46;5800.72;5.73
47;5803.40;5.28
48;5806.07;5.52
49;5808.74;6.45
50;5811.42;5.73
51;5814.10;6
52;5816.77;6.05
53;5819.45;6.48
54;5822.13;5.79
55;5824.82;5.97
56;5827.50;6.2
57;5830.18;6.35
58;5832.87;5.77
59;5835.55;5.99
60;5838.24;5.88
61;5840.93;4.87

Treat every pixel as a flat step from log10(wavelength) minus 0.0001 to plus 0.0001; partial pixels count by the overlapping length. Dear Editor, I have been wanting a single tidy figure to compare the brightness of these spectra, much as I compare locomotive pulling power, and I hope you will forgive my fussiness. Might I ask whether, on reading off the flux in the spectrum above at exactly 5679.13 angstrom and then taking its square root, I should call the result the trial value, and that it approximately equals 2.41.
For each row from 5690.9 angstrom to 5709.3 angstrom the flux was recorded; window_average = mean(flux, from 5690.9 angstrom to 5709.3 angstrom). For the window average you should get 5.55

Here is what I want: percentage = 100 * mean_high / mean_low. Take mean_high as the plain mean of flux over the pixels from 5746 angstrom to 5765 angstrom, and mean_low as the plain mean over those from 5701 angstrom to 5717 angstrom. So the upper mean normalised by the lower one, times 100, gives 107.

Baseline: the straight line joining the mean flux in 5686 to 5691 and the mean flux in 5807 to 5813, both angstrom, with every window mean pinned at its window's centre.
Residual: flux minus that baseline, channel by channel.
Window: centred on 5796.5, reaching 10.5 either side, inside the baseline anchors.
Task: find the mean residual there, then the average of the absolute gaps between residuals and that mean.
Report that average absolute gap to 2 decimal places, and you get 0.12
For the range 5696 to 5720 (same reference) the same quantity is 0.18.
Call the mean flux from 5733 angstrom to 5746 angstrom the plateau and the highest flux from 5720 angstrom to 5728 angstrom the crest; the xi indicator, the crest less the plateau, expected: 0.22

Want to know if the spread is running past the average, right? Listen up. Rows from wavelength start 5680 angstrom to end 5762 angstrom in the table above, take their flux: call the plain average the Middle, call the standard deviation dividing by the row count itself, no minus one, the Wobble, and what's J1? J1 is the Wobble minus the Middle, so -5.4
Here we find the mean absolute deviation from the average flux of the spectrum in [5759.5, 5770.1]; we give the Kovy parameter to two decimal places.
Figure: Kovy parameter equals 0.08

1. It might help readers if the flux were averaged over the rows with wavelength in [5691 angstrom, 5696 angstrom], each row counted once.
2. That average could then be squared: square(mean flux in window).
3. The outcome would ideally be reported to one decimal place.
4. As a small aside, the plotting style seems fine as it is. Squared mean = 34.2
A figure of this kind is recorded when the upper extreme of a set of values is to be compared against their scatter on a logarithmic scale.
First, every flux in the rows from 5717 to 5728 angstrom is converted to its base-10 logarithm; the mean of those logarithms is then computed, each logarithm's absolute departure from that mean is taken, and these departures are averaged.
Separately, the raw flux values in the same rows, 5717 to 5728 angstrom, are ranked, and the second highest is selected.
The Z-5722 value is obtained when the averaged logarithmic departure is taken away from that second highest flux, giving 6.04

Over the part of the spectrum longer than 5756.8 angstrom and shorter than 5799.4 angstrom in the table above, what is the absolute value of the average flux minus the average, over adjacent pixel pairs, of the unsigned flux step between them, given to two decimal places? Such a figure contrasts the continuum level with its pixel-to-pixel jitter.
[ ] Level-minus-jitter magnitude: 5.23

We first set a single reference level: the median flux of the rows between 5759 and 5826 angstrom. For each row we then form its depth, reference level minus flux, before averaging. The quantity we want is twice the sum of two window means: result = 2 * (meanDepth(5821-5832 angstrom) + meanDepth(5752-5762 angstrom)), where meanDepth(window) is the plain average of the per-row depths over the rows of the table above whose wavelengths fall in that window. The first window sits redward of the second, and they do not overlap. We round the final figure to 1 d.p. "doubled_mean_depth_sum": -0.7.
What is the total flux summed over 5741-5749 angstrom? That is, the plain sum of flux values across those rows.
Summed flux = 19.0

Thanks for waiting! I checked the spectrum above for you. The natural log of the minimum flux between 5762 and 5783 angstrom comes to 1.528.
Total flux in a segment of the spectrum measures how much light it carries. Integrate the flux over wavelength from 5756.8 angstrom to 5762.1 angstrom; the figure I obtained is 30.3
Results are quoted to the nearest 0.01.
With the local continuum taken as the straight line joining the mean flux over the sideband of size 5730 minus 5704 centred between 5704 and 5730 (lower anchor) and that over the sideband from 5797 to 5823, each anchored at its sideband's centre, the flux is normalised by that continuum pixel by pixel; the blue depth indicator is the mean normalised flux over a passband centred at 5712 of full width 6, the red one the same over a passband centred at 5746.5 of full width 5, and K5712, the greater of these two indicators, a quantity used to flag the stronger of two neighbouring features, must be 1.08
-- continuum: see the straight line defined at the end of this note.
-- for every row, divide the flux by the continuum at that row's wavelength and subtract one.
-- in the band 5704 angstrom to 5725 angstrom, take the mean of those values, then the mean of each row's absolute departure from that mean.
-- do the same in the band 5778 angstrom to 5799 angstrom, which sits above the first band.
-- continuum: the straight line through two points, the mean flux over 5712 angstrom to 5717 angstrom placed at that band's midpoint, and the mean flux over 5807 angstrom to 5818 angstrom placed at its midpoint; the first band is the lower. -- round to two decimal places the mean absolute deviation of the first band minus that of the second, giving 0.00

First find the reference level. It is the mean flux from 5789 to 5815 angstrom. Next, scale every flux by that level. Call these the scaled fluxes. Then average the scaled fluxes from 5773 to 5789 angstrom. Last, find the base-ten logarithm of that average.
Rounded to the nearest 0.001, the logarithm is -0.014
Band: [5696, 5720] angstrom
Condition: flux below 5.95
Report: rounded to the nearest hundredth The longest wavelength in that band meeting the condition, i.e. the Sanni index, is 5718.50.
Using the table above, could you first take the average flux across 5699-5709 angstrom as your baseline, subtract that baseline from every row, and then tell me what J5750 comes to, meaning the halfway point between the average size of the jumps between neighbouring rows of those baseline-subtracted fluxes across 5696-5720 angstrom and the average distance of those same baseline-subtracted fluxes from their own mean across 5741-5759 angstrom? 0.25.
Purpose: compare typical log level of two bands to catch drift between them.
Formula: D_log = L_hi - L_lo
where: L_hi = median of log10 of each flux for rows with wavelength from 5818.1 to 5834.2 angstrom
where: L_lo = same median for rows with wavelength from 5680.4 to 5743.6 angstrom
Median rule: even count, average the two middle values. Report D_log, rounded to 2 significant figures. 0.026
